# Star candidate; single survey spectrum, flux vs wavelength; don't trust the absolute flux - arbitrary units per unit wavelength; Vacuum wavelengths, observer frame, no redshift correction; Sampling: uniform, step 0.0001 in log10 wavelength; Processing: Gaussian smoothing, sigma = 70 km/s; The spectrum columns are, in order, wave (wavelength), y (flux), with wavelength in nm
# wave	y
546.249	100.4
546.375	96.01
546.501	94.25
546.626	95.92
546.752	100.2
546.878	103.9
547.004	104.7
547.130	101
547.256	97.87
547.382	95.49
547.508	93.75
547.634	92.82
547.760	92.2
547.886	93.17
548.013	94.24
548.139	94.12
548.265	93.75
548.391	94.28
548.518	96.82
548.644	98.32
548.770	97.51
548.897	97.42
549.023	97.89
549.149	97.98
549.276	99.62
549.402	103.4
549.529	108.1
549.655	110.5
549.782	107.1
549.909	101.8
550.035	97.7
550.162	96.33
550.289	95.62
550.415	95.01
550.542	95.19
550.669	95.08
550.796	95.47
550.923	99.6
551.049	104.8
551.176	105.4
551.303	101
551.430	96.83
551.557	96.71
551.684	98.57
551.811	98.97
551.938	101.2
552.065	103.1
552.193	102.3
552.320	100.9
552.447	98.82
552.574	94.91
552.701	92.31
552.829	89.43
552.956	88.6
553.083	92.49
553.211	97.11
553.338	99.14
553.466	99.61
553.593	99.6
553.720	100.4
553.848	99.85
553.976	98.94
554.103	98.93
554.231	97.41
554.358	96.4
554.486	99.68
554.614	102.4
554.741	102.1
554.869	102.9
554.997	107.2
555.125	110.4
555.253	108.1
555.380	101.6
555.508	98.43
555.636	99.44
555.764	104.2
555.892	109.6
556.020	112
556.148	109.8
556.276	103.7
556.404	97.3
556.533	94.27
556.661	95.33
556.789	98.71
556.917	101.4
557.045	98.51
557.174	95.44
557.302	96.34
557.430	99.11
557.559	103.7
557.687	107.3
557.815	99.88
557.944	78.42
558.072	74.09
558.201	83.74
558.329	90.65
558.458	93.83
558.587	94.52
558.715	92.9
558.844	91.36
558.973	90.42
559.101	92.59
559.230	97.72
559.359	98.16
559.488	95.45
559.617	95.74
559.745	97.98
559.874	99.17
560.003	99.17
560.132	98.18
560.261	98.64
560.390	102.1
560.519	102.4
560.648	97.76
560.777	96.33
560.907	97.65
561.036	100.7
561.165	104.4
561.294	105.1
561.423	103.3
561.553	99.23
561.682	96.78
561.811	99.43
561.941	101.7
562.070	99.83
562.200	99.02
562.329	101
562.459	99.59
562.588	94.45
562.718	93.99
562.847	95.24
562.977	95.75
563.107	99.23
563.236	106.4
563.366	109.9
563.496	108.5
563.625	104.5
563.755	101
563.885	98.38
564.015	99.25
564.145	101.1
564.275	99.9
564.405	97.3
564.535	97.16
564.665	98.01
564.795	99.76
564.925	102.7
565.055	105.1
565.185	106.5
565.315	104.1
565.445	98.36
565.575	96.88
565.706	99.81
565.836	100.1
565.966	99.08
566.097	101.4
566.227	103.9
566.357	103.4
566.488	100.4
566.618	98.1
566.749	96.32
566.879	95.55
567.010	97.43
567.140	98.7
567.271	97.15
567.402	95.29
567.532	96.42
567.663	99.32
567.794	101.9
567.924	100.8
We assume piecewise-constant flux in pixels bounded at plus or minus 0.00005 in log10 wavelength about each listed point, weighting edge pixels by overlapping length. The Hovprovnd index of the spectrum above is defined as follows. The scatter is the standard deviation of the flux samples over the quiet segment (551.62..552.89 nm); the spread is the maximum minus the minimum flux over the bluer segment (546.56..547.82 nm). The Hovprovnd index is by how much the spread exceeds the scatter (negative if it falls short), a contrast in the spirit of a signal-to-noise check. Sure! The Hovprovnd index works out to 8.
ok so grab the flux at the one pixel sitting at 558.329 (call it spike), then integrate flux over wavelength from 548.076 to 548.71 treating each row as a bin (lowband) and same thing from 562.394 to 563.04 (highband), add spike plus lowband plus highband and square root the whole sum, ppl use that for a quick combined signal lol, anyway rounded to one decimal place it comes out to 14.6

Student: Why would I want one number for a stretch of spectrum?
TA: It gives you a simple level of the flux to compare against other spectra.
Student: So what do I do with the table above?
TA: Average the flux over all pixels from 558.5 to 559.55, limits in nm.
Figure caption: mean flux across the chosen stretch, 94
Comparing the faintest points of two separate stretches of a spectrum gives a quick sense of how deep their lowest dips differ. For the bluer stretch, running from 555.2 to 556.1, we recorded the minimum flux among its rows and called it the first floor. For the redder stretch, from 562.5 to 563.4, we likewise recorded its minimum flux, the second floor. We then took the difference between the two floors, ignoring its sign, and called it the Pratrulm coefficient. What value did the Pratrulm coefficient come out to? 4.4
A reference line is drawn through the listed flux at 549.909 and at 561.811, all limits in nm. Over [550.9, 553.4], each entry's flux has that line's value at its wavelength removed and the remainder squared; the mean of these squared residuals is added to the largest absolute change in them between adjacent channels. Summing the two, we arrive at 114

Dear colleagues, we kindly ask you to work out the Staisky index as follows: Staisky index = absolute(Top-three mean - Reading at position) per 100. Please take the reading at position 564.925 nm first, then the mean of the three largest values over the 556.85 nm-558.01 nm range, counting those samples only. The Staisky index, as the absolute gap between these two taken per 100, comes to 0.01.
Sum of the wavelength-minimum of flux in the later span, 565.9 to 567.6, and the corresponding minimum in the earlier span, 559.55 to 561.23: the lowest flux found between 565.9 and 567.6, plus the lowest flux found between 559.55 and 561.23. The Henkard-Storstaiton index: 191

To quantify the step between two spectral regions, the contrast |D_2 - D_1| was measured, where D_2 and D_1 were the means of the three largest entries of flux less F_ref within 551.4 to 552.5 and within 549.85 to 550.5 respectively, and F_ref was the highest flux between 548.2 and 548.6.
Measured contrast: 4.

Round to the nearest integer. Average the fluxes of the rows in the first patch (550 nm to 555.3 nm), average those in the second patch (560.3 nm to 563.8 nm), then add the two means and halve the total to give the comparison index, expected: 100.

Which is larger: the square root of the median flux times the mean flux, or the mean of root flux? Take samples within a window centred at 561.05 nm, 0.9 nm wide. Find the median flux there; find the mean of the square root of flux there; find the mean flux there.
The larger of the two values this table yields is 101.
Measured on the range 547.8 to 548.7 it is 95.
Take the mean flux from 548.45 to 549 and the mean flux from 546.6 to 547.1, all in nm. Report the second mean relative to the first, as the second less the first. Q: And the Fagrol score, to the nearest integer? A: 4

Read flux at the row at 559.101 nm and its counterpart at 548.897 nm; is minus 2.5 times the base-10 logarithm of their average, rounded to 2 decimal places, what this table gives -4.94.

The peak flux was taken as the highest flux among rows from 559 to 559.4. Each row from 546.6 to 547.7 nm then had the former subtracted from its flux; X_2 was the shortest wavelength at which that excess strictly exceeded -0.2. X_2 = 546.752 nm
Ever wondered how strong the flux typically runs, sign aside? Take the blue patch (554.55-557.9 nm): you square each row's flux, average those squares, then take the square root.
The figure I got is 102.4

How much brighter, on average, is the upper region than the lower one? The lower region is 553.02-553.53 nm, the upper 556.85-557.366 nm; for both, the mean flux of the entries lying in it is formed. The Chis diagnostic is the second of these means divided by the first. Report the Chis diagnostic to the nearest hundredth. 1.01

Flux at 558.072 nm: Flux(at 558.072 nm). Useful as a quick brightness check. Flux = 74.09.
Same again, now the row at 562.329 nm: 101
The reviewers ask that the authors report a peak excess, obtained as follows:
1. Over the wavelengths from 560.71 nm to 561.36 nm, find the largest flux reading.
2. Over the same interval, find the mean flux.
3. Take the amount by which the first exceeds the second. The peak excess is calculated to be 4.3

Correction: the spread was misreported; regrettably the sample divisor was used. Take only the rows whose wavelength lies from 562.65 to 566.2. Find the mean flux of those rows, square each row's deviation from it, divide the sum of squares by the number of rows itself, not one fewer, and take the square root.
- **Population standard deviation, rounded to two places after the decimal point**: 3.98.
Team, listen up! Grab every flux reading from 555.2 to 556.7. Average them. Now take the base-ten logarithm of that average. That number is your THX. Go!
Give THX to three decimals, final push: 2.012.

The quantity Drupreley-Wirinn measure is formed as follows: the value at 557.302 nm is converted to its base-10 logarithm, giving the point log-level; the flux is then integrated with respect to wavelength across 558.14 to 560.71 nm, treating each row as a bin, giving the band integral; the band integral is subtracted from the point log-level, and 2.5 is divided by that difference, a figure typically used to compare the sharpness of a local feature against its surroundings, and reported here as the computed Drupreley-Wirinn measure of -0.010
